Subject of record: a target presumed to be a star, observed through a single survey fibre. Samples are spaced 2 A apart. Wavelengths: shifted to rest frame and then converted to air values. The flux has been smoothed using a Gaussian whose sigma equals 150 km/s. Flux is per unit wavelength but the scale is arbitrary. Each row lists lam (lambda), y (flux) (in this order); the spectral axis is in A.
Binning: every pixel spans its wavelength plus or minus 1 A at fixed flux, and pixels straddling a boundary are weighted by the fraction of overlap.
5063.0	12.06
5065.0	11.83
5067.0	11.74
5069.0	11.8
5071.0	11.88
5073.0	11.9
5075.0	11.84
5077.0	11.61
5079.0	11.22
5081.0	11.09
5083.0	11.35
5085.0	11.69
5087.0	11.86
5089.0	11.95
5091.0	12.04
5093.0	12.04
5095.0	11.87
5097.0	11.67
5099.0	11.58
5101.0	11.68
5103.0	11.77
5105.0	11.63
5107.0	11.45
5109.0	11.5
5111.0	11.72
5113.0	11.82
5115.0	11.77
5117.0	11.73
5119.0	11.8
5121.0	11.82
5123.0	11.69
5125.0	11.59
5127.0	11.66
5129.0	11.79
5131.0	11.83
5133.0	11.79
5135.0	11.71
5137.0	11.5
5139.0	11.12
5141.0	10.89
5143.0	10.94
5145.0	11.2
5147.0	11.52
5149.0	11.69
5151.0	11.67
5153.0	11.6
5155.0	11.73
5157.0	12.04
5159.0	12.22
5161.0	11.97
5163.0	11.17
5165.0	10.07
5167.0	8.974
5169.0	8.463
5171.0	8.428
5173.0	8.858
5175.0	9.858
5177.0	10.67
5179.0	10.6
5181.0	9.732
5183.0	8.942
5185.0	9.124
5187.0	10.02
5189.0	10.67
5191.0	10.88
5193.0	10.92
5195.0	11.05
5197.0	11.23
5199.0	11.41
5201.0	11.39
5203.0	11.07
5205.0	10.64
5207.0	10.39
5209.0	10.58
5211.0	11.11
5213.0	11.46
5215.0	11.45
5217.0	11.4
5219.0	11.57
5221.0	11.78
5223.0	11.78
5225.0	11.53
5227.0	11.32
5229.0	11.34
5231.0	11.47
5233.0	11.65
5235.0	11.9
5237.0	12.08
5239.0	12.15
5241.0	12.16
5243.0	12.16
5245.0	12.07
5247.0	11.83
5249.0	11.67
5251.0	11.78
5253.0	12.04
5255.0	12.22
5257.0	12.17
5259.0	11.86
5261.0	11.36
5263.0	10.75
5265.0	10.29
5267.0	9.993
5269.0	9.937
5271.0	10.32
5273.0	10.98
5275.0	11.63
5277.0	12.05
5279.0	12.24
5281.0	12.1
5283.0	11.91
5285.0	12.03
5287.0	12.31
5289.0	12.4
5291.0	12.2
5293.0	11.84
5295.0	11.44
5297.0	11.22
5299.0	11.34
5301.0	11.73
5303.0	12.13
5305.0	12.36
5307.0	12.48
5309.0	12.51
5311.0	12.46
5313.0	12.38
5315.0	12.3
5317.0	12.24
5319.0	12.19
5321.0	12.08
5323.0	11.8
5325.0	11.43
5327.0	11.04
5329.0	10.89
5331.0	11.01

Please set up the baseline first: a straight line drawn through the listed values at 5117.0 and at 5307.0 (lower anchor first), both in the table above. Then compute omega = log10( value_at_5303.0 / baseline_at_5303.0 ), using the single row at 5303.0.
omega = -0.012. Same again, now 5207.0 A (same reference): -0.066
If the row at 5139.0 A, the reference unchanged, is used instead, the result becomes -0.026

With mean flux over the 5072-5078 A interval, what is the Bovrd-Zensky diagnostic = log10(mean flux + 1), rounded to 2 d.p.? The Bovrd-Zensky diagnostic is 1.11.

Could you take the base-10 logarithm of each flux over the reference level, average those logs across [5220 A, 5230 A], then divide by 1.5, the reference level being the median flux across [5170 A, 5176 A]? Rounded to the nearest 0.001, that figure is 0.077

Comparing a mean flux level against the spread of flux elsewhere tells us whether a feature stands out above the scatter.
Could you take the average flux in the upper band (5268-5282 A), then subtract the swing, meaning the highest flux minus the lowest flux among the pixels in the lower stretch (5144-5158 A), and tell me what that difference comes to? 10.5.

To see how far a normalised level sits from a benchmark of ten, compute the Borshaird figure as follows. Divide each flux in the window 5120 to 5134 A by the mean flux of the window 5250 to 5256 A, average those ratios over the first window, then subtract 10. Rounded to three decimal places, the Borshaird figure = -9.023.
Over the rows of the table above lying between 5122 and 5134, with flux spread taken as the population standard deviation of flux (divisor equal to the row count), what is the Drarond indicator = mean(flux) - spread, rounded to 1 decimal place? 11.6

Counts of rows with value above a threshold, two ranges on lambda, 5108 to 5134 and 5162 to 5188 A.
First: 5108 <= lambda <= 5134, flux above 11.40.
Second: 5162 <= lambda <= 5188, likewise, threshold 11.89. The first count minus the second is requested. 13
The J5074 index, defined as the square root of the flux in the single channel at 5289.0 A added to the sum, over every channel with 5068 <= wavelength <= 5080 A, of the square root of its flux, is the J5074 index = 24.1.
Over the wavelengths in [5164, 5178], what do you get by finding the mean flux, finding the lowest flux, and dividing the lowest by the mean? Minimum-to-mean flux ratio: 0.90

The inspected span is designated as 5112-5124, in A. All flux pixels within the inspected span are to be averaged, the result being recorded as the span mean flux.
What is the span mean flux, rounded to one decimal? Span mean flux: 11.8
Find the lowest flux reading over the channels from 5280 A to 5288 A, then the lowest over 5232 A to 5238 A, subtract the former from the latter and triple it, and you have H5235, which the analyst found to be -0.8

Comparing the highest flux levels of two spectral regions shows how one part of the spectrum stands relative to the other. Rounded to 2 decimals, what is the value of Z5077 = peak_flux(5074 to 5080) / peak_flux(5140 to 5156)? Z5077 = 1.01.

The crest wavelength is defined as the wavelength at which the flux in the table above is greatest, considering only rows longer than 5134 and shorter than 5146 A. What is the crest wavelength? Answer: 5135.0 A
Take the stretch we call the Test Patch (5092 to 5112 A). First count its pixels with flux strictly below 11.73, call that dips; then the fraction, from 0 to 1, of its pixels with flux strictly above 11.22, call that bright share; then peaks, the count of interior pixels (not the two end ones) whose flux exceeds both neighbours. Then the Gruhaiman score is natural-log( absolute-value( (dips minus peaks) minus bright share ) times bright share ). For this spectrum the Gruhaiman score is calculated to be 1.6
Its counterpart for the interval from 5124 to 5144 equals 1.3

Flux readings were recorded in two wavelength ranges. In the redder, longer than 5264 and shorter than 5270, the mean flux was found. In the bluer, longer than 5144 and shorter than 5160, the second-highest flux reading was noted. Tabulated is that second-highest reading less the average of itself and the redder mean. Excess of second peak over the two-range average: 1.0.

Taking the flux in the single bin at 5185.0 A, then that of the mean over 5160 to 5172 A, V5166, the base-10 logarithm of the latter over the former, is 0.033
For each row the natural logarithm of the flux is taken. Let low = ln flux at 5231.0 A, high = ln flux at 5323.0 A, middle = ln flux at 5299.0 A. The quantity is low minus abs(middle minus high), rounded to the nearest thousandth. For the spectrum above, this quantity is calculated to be 2.400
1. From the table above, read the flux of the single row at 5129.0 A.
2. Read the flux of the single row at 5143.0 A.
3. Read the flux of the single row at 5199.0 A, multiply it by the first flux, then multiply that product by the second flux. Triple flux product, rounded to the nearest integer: 1472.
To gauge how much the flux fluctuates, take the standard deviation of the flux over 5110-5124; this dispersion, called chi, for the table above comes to 0.05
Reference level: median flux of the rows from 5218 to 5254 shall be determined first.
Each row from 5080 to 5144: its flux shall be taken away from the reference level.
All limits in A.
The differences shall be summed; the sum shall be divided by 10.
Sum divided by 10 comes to 0.46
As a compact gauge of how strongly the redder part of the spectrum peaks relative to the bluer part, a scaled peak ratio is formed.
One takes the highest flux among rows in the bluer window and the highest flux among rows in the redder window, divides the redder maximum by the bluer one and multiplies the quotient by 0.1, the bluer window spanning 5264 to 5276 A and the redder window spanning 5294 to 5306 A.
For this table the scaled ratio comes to 0.106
